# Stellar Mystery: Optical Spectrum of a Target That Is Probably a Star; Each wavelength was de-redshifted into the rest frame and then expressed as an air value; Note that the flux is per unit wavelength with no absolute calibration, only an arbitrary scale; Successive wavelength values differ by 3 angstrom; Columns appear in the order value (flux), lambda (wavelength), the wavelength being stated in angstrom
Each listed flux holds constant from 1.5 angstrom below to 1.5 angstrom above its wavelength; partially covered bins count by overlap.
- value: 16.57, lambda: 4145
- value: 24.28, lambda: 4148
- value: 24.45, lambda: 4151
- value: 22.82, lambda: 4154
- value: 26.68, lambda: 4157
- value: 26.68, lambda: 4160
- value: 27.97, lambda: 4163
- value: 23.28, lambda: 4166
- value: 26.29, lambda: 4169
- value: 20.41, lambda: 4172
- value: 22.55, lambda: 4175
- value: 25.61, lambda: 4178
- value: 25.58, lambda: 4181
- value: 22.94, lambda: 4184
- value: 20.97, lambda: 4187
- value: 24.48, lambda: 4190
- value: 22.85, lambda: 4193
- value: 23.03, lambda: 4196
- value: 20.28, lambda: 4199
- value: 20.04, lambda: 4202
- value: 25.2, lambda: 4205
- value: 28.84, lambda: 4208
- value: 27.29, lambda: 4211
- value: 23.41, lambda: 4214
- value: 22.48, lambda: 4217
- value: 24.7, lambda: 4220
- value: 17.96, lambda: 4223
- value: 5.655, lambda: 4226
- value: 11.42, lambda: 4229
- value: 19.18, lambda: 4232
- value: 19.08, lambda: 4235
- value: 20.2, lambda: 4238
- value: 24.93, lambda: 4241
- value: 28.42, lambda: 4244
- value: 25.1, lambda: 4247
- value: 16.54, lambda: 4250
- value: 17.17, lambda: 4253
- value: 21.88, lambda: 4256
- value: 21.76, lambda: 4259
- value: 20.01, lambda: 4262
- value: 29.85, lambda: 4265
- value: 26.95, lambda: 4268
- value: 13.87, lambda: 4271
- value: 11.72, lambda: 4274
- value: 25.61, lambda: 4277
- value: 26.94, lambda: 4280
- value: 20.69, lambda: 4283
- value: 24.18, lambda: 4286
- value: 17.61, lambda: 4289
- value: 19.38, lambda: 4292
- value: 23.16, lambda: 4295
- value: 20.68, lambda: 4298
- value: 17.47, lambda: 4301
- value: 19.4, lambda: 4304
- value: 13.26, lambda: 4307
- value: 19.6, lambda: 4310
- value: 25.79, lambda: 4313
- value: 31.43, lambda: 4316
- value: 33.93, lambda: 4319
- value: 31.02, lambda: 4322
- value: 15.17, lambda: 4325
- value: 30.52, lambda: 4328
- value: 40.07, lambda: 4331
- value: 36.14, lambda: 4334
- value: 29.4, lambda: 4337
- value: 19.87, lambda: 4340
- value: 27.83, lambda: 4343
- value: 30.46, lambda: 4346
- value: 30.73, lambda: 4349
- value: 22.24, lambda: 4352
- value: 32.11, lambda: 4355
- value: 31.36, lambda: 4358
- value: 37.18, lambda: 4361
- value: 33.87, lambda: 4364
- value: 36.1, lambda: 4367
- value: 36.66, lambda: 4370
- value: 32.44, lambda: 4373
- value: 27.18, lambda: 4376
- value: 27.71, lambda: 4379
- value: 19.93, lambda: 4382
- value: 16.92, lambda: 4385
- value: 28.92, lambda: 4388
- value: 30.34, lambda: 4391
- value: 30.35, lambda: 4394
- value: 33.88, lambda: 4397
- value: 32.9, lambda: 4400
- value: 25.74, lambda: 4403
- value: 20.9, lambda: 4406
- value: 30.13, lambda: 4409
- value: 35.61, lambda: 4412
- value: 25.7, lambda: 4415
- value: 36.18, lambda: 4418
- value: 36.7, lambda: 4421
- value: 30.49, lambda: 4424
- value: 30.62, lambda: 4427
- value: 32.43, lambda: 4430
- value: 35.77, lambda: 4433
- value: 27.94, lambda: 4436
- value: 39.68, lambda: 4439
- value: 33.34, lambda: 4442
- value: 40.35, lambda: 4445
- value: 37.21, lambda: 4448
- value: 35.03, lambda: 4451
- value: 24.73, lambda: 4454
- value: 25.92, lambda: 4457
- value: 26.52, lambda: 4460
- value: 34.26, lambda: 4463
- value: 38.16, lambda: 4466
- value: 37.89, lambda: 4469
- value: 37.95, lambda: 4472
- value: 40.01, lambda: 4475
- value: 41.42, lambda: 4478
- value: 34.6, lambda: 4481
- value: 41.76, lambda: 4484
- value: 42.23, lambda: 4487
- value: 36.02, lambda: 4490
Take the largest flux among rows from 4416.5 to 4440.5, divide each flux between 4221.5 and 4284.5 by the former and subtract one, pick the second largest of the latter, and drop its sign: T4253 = 0.28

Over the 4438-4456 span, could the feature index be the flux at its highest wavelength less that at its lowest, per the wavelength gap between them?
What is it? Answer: -1.0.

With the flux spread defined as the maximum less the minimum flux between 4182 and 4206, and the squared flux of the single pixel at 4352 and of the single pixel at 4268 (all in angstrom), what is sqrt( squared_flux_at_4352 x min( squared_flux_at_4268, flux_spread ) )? 51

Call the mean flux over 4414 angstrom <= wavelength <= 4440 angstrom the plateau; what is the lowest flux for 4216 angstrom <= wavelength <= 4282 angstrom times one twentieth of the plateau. 9.3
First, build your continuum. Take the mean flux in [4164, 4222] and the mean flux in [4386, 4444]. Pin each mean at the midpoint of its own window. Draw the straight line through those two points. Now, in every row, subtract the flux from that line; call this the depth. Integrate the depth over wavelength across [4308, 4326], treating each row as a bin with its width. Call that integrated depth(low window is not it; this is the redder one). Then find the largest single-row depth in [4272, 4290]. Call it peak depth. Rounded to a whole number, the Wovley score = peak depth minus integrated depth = -19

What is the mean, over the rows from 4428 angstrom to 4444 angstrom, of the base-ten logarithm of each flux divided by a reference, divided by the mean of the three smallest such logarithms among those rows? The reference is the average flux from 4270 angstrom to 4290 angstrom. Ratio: 1.2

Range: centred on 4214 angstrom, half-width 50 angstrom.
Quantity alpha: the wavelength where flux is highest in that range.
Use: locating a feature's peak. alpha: 4208 angstrom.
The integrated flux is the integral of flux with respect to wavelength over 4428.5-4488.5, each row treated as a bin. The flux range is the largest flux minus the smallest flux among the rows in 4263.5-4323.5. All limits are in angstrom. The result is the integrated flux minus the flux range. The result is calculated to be 2099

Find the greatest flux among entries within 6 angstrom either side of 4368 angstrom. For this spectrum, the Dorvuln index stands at 36.66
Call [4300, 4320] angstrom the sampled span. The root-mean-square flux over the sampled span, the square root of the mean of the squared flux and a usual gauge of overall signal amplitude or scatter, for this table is 24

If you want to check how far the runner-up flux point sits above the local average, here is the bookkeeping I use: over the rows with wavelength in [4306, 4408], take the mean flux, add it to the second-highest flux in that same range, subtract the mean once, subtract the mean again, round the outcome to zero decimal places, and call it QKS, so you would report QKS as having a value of 9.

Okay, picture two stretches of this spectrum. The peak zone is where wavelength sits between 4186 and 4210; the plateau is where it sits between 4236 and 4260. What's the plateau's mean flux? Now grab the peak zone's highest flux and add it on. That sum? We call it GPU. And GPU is 50.8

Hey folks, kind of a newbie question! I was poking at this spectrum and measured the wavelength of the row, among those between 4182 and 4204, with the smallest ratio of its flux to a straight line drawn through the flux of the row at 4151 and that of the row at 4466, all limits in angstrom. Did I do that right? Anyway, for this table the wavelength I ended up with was 4202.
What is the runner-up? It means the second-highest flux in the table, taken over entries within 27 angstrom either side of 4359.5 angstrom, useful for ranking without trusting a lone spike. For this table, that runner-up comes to 36.66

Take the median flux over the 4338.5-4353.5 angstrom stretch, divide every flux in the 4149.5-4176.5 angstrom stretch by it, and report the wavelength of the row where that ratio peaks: 4163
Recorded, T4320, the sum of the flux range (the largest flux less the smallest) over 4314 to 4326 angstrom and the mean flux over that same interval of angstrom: 47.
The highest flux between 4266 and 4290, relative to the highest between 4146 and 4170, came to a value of 0.96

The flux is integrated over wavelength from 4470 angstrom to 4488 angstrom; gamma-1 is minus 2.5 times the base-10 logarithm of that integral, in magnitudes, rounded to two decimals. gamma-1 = -7.13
